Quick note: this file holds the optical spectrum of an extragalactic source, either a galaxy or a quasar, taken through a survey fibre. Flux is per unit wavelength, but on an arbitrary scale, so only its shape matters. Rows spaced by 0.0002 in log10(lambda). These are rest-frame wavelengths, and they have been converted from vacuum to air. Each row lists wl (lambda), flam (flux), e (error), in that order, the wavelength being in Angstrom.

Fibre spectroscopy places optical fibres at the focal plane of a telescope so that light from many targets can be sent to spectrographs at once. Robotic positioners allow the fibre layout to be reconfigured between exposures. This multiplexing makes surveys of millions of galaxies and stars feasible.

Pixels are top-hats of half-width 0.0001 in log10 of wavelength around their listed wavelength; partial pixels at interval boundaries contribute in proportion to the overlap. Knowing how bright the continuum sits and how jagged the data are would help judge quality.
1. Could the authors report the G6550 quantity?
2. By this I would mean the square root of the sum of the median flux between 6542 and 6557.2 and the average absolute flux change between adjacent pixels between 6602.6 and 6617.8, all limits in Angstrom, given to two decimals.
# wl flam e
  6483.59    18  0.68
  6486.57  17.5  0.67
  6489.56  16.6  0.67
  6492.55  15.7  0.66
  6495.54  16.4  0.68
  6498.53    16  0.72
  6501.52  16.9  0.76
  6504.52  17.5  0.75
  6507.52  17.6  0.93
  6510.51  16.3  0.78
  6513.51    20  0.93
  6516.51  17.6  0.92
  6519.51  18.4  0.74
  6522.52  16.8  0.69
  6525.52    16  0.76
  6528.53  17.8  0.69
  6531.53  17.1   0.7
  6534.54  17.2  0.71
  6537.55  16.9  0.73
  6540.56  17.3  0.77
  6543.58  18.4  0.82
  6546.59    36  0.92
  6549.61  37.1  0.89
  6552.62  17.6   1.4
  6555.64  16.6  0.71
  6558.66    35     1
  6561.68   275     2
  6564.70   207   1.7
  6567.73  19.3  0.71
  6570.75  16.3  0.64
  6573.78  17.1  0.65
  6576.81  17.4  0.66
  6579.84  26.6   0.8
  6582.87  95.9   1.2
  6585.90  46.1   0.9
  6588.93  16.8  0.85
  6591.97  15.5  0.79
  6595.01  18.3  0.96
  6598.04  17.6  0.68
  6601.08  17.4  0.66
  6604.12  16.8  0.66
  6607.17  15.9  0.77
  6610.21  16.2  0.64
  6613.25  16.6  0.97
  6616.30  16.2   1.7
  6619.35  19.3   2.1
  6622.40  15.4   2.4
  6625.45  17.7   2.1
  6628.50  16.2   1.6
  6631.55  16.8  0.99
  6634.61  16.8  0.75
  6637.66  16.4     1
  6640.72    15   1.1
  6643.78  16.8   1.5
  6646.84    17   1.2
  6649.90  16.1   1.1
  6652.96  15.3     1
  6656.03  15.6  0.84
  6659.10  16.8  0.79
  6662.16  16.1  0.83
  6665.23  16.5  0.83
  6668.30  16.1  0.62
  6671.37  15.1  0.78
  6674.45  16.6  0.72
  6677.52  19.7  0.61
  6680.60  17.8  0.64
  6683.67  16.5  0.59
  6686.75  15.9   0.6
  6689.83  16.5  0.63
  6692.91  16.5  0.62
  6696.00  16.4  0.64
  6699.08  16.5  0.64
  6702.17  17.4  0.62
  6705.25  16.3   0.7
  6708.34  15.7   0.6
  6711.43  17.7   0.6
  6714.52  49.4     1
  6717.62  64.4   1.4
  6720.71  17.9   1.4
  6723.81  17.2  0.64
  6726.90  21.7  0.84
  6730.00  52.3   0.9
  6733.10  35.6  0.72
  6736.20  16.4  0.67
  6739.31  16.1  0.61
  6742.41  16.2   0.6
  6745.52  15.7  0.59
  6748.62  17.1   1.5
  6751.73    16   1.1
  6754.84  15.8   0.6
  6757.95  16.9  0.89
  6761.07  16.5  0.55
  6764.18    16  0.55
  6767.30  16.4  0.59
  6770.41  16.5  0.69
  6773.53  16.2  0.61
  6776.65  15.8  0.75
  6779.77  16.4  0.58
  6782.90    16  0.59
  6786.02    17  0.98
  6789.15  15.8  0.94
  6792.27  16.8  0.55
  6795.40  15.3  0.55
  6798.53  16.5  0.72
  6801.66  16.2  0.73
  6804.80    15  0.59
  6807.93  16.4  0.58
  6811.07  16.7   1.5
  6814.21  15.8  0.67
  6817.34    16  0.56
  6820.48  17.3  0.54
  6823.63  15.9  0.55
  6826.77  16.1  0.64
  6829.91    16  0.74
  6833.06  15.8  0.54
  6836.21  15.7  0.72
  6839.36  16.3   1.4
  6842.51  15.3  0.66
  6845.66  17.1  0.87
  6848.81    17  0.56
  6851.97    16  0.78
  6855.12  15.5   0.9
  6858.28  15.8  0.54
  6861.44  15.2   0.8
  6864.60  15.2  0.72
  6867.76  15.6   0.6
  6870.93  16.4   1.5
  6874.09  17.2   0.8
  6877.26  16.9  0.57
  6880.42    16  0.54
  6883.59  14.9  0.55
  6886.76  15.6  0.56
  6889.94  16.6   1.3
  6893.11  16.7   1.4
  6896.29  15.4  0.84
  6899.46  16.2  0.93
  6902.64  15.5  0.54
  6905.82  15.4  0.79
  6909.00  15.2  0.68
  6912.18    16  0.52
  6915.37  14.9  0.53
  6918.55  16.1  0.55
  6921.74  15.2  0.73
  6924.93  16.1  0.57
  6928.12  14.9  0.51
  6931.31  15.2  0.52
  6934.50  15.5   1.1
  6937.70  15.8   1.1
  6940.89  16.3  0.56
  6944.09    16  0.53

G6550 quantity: 4.35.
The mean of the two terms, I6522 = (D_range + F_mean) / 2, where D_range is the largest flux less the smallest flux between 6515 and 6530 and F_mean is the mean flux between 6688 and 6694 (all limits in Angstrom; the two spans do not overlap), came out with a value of 9.4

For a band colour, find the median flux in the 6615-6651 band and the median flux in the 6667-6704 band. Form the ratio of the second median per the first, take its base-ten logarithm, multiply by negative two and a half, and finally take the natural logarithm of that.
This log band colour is -5.0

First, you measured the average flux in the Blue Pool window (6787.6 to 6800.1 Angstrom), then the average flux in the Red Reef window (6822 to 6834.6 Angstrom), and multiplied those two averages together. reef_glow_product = 257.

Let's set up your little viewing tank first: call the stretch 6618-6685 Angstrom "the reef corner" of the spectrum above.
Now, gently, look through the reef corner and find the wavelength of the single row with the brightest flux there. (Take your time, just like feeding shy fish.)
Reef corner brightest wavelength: 6677.52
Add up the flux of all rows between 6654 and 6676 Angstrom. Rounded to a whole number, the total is 113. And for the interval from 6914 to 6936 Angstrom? 108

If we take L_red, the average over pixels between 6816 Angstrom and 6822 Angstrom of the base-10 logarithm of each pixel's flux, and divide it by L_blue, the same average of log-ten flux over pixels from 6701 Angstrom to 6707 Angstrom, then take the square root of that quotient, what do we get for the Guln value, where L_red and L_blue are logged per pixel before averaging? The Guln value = 0.998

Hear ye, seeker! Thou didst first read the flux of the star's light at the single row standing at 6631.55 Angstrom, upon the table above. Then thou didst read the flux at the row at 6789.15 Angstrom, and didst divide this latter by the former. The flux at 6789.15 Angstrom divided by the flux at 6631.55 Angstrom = 0.94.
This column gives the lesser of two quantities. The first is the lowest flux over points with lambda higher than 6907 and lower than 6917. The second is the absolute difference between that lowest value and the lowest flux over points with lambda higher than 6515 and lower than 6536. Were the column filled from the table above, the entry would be 1.1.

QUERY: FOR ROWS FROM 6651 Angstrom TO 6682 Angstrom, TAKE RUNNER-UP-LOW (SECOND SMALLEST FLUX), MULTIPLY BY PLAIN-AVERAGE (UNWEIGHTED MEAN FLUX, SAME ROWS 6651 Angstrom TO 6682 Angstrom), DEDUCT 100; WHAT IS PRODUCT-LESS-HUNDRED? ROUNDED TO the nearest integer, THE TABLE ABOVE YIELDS 153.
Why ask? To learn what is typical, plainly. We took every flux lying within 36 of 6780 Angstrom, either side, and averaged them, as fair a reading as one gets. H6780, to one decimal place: 16.2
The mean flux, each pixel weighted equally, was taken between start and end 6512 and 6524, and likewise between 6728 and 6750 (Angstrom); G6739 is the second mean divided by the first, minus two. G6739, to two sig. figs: -0.67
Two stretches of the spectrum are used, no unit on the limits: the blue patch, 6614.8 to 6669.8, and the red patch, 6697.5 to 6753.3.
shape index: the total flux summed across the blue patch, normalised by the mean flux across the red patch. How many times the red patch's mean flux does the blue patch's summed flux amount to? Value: 12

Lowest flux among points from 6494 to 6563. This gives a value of 16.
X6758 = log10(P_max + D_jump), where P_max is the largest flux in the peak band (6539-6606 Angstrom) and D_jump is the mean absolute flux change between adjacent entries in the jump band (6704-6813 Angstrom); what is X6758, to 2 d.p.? 2.45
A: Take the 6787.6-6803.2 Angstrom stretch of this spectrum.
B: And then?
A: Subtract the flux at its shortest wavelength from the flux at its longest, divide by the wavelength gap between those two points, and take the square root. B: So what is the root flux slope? 0.18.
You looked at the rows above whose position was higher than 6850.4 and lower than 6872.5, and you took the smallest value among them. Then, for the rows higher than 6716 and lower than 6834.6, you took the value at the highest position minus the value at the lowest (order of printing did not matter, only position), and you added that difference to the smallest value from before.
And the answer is -33.4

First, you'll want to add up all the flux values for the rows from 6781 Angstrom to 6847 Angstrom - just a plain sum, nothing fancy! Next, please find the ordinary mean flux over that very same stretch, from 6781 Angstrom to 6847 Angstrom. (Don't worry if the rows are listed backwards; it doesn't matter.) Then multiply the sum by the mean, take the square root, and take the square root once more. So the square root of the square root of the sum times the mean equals 8.6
